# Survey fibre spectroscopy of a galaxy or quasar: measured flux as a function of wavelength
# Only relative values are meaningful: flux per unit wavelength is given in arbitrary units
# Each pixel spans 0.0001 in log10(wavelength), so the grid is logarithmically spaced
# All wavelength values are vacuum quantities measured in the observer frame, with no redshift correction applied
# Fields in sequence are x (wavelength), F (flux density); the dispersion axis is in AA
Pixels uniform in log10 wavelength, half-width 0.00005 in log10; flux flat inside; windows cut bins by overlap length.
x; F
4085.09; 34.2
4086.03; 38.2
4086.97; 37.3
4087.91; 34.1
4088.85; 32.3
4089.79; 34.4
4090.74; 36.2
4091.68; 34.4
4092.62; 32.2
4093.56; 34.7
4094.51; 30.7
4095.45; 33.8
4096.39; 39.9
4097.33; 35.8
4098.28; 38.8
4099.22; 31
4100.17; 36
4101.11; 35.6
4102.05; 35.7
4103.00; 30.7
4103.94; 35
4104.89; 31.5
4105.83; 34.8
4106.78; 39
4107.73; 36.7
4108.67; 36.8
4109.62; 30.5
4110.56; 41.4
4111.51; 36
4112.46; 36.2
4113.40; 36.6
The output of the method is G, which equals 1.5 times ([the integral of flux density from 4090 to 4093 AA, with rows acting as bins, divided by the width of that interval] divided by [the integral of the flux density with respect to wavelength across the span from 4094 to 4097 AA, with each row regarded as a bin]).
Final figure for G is 0.49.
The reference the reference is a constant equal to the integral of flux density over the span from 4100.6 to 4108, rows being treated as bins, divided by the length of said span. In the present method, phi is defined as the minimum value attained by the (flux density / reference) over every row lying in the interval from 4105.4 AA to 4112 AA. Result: 0.876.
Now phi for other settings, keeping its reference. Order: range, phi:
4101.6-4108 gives 0.881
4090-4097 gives 0.881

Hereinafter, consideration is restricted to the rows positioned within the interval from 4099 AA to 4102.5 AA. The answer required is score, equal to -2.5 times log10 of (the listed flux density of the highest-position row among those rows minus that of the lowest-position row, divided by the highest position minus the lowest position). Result -0.55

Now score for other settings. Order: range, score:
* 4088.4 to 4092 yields 0.32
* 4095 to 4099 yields -0.62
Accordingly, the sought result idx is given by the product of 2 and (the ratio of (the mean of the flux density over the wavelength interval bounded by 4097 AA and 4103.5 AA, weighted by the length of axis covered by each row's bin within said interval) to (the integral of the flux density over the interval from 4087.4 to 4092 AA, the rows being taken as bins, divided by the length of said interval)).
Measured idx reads 2.03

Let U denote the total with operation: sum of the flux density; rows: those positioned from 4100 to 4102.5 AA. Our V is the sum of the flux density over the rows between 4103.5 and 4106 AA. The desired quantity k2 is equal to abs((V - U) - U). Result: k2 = 113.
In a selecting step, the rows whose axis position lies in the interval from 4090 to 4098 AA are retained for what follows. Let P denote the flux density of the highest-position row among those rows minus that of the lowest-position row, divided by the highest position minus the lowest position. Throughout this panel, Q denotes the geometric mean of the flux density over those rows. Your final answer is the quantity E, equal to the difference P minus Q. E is -34.7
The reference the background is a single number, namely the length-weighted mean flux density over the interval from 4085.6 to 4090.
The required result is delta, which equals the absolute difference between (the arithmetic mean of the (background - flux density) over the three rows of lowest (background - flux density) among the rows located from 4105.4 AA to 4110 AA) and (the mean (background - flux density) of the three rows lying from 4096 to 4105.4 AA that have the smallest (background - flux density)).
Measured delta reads 0.7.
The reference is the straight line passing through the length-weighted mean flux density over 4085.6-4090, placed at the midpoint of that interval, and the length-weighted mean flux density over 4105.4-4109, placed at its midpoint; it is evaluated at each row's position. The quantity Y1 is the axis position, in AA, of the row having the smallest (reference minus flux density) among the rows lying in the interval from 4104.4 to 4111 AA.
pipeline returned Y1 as 4110.56 AA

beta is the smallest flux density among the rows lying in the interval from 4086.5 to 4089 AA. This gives 32.3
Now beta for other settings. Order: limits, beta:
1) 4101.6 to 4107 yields 30.7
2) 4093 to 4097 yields 30.7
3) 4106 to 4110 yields 30.5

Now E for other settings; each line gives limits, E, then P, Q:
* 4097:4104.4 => -34.9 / -0.1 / 34.7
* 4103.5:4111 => -34.6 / 1.0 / 35.6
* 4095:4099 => -35.2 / 1.8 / 37.0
